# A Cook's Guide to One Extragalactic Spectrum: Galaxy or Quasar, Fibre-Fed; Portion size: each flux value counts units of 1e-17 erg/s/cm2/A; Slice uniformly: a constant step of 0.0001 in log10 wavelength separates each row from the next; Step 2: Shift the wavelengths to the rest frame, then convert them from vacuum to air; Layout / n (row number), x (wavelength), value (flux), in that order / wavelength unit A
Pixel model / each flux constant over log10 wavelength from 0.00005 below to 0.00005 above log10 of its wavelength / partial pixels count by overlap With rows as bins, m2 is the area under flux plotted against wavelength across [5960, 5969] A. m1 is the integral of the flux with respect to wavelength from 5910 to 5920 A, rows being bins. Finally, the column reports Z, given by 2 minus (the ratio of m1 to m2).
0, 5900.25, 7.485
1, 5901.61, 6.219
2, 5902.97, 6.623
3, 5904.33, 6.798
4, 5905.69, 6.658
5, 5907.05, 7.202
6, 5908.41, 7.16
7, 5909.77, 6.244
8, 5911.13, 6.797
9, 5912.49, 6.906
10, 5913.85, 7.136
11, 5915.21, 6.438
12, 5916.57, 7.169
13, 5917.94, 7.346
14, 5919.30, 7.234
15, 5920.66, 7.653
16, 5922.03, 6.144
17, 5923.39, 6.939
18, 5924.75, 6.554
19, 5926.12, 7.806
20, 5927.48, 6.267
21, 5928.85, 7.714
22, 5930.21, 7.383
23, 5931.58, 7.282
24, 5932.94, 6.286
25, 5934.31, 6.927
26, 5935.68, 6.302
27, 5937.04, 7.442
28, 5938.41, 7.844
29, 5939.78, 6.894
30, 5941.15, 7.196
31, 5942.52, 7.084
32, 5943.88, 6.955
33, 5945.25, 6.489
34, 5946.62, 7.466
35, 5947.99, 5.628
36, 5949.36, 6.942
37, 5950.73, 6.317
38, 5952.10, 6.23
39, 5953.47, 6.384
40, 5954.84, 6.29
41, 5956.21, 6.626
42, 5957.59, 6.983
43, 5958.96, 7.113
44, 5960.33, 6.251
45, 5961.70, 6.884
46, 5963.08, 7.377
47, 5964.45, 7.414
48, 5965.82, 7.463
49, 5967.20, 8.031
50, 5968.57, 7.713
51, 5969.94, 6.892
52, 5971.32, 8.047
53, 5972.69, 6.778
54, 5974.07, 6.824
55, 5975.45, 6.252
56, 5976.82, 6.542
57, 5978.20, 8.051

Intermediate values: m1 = 69.8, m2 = 66.0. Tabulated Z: 0.94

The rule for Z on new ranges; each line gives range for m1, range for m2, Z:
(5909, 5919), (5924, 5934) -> 1.02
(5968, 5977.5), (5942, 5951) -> 0.90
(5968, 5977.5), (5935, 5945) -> 1.06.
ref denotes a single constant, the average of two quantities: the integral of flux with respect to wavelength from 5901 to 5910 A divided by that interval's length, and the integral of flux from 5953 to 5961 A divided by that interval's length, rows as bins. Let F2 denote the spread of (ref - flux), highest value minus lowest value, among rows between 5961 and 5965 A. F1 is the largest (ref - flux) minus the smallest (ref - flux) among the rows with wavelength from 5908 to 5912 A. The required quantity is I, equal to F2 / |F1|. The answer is 0.6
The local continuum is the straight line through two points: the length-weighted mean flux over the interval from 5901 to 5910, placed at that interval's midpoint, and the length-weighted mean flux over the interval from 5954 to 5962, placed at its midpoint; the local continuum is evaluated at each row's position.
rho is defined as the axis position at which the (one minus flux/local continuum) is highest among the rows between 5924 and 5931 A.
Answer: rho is 5927.48 A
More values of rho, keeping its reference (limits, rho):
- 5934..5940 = 5935.68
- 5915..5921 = 5915.21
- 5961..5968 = 5961.70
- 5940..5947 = 5945.25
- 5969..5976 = 5975.45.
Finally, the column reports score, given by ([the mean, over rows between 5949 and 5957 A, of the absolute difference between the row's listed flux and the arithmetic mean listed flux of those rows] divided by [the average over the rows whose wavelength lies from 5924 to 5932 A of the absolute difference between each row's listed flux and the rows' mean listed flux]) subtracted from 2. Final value 1.6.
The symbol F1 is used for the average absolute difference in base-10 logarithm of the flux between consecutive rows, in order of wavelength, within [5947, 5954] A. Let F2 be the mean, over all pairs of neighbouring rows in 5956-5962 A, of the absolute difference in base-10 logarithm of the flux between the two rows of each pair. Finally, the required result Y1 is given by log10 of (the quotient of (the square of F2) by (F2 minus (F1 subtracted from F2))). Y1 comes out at -1.55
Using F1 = 0.037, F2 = 0.032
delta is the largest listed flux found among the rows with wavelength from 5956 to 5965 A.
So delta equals 7.414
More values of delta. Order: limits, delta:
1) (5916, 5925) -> 7.653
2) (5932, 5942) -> 7.844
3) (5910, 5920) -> 7.346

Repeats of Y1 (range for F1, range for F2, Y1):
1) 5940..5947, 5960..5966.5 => -1.85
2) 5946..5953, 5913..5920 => -1.95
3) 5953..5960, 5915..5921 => -1.49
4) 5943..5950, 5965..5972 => -1.65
